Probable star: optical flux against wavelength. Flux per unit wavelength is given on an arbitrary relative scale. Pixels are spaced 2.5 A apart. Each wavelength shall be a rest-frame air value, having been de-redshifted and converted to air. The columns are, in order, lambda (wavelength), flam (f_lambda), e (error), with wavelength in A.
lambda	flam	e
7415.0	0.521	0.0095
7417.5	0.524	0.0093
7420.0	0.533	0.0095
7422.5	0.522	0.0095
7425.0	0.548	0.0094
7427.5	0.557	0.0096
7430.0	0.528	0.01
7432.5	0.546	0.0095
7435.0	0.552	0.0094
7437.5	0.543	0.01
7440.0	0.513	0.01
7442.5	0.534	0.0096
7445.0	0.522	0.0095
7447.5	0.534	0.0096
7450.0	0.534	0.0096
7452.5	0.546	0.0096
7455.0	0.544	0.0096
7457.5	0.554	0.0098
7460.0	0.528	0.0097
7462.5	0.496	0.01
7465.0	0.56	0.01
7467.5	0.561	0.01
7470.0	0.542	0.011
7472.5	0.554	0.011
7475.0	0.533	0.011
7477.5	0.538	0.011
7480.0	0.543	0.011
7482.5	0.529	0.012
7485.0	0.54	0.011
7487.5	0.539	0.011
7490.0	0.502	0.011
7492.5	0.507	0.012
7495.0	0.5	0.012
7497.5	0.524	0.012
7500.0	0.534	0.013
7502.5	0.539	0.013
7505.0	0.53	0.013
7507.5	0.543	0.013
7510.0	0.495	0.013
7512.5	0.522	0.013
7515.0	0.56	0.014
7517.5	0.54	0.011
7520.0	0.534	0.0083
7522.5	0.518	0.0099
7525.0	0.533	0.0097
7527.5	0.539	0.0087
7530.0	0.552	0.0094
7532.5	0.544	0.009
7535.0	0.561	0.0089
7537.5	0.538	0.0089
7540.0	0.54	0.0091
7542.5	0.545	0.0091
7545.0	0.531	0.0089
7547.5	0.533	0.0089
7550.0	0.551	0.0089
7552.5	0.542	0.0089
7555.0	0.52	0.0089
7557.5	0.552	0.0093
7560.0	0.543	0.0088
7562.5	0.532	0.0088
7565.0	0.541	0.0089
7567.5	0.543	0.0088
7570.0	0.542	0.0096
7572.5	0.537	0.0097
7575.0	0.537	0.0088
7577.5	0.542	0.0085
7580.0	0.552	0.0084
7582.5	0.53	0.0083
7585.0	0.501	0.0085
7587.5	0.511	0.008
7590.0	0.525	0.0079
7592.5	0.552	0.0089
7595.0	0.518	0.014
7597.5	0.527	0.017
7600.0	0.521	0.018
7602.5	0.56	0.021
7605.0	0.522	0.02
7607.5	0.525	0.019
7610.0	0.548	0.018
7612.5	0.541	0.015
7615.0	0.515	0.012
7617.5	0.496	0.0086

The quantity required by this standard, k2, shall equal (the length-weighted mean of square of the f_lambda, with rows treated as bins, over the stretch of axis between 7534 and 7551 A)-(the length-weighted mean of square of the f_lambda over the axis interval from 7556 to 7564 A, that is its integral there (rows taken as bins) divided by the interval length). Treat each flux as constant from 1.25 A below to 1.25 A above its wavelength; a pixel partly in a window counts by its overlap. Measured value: 0.001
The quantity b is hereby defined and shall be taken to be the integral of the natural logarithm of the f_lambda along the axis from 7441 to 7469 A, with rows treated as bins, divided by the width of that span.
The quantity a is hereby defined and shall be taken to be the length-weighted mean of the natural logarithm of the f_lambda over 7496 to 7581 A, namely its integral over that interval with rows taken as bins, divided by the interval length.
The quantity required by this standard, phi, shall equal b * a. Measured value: 0.386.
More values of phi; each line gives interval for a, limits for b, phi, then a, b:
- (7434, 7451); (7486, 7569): 0.395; -0.630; -0.6274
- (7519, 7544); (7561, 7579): 0.380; -0.616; -0.6174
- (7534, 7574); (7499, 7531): 0.387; -0.615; -0.6285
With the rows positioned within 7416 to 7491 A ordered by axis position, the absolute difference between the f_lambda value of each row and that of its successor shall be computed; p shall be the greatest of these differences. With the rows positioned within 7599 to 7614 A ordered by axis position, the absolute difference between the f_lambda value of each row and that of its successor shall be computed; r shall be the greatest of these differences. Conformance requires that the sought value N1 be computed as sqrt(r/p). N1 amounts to 0.78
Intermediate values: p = 0.064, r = 0.039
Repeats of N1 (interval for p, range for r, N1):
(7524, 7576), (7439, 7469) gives 1.41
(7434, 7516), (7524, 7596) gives 0.73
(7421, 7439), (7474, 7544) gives 1.29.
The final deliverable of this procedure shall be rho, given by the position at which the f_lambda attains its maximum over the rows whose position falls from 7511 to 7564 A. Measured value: 7535.0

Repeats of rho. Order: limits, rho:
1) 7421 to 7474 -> 7467.5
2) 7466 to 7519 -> 7467.5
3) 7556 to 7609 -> 7602.5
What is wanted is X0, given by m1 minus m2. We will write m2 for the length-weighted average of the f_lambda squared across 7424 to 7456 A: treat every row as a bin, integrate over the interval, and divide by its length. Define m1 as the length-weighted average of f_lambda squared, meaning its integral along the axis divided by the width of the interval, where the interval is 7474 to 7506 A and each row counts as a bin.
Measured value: -0.012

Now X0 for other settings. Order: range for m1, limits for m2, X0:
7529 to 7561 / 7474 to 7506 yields 0.016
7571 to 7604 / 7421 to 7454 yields -0.005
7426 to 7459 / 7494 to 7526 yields 0.011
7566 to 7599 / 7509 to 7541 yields -0.005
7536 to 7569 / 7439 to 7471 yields 0.003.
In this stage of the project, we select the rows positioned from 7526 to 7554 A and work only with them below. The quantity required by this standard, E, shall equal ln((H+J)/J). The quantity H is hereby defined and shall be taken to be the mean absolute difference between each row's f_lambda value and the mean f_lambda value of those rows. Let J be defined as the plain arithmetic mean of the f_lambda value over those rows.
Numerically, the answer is 0.0122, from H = 0.0067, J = 0.543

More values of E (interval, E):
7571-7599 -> 0.0234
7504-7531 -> 0.0230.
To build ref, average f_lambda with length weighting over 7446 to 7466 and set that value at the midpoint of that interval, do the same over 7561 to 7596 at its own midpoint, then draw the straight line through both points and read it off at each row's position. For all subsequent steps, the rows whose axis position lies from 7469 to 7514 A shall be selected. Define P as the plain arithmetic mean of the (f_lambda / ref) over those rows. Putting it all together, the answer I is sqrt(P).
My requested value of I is 0.99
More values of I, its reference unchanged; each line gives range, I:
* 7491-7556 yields 1.00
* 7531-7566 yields 1.01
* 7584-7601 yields 0.99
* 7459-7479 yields 1.00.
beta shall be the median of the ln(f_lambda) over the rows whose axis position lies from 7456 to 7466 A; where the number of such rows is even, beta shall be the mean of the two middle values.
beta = -0.615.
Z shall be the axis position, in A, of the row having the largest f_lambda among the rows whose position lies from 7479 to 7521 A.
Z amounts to 7515.0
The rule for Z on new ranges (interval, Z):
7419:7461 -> 7427.5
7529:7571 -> 7535.0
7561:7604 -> 7602.5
